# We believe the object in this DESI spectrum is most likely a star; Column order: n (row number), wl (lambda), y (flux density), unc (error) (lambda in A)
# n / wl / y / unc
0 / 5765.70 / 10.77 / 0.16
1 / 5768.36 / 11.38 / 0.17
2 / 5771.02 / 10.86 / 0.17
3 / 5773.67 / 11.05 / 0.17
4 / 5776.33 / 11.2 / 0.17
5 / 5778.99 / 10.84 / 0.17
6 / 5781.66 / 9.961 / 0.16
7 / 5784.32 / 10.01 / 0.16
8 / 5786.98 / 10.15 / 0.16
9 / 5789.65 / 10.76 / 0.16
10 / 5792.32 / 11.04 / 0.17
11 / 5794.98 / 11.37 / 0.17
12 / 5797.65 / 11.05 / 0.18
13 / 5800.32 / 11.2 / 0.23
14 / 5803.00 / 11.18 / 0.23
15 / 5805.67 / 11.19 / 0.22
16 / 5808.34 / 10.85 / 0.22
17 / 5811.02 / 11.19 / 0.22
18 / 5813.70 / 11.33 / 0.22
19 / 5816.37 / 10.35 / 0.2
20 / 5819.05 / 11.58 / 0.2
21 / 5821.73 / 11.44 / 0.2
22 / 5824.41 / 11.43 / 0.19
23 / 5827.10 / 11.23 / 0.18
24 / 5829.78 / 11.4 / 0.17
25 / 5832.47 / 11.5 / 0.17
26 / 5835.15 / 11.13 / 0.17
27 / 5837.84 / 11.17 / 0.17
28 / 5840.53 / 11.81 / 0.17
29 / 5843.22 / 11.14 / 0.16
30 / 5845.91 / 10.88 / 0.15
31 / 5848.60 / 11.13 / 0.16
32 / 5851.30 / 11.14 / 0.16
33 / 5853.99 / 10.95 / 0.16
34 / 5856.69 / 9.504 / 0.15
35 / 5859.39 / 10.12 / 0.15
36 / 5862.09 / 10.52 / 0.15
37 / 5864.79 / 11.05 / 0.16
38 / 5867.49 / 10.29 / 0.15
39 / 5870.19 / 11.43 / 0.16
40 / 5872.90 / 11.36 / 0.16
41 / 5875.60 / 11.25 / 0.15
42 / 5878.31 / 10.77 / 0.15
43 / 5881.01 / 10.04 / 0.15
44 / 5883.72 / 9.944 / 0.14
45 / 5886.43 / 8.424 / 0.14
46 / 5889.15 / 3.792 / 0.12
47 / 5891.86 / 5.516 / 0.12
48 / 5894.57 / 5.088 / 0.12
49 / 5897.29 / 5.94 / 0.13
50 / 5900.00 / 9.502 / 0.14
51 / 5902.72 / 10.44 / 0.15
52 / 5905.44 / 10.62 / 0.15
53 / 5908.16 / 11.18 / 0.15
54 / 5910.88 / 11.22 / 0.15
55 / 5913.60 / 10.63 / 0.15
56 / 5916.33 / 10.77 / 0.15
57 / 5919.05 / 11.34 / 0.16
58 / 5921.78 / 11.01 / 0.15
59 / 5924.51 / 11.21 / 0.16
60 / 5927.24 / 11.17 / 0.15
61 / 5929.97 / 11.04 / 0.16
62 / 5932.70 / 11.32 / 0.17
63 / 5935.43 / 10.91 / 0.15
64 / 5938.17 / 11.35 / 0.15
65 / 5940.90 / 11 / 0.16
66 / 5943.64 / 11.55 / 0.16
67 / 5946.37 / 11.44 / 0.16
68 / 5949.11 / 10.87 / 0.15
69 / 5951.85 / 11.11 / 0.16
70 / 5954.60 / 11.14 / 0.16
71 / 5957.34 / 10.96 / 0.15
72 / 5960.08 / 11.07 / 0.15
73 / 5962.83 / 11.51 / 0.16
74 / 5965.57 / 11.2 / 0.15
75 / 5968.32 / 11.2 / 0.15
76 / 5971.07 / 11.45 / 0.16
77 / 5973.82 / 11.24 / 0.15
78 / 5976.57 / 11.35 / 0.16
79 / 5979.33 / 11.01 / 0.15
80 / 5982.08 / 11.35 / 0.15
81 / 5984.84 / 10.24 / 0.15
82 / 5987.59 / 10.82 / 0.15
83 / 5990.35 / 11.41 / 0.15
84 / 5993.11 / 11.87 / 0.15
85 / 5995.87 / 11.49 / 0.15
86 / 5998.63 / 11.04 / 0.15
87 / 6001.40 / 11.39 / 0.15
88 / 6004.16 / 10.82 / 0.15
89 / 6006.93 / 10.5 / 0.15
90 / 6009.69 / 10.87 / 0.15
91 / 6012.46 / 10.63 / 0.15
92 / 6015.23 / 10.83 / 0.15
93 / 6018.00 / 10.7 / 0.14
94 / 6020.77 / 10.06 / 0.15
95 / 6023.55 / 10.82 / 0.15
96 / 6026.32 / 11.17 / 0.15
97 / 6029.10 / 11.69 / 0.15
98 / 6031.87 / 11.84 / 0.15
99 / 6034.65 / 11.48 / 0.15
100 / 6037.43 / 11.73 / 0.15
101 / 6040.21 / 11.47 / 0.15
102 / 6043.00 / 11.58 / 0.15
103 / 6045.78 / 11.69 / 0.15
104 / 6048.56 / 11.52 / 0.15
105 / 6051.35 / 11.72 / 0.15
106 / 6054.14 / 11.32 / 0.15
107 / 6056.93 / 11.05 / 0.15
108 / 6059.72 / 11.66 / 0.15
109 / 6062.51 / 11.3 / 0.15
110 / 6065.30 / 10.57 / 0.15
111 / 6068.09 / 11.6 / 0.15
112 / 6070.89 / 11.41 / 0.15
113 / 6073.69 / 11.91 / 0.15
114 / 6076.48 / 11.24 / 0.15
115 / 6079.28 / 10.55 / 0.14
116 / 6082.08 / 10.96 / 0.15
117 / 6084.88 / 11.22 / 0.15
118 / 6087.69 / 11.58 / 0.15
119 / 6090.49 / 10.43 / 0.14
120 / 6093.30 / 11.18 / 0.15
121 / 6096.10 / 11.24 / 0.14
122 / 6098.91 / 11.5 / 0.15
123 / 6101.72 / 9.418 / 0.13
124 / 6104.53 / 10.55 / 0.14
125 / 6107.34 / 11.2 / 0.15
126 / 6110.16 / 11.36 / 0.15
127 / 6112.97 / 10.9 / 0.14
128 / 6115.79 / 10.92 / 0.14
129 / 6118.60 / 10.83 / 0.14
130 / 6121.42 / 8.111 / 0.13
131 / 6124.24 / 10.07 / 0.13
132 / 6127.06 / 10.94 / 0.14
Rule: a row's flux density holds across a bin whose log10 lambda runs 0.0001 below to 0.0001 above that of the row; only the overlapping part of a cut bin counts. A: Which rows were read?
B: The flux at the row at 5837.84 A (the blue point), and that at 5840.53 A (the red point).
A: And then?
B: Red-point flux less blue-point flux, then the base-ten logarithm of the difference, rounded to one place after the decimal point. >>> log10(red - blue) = -0.2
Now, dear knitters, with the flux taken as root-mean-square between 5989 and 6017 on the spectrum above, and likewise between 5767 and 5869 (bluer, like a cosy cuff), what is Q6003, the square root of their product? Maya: 11.0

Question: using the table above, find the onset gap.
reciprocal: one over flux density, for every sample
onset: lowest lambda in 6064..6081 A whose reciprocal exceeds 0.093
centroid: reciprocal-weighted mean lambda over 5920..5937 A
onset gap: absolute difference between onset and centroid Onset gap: 136.7 A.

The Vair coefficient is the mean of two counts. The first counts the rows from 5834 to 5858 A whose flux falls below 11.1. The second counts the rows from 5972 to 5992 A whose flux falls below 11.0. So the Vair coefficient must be 2.5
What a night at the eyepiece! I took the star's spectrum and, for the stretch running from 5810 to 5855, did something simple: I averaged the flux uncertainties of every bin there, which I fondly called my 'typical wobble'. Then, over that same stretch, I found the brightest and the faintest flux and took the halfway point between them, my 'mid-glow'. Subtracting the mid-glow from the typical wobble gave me -10.9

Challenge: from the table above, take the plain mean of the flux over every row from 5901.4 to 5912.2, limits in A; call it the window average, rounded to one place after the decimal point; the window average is 10.9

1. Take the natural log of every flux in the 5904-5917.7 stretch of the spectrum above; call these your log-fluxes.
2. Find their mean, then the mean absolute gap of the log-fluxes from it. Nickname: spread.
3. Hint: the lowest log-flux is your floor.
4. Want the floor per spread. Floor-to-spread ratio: 102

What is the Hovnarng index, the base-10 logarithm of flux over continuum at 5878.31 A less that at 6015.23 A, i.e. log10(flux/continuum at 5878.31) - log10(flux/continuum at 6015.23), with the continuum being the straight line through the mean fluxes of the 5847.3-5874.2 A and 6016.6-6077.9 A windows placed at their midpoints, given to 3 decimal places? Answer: 0.015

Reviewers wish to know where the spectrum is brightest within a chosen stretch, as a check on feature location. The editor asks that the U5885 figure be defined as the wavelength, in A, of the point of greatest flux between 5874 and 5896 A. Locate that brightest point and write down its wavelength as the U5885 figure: 5875.60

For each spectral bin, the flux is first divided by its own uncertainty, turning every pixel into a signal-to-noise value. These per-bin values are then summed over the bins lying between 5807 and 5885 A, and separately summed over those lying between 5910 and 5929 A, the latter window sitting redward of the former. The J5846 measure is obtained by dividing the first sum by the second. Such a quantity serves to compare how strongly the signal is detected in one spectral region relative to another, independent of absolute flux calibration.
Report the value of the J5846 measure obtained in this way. 3.7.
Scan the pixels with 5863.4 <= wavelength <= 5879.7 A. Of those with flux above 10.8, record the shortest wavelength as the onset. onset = 5864.79 A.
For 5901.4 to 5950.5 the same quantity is 5908.16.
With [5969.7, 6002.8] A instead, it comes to 5971.07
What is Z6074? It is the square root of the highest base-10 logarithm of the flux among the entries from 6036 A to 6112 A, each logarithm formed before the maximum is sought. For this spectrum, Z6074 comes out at 1.04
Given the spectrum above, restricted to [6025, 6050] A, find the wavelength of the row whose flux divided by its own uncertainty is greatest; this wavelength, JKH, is 6031.87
